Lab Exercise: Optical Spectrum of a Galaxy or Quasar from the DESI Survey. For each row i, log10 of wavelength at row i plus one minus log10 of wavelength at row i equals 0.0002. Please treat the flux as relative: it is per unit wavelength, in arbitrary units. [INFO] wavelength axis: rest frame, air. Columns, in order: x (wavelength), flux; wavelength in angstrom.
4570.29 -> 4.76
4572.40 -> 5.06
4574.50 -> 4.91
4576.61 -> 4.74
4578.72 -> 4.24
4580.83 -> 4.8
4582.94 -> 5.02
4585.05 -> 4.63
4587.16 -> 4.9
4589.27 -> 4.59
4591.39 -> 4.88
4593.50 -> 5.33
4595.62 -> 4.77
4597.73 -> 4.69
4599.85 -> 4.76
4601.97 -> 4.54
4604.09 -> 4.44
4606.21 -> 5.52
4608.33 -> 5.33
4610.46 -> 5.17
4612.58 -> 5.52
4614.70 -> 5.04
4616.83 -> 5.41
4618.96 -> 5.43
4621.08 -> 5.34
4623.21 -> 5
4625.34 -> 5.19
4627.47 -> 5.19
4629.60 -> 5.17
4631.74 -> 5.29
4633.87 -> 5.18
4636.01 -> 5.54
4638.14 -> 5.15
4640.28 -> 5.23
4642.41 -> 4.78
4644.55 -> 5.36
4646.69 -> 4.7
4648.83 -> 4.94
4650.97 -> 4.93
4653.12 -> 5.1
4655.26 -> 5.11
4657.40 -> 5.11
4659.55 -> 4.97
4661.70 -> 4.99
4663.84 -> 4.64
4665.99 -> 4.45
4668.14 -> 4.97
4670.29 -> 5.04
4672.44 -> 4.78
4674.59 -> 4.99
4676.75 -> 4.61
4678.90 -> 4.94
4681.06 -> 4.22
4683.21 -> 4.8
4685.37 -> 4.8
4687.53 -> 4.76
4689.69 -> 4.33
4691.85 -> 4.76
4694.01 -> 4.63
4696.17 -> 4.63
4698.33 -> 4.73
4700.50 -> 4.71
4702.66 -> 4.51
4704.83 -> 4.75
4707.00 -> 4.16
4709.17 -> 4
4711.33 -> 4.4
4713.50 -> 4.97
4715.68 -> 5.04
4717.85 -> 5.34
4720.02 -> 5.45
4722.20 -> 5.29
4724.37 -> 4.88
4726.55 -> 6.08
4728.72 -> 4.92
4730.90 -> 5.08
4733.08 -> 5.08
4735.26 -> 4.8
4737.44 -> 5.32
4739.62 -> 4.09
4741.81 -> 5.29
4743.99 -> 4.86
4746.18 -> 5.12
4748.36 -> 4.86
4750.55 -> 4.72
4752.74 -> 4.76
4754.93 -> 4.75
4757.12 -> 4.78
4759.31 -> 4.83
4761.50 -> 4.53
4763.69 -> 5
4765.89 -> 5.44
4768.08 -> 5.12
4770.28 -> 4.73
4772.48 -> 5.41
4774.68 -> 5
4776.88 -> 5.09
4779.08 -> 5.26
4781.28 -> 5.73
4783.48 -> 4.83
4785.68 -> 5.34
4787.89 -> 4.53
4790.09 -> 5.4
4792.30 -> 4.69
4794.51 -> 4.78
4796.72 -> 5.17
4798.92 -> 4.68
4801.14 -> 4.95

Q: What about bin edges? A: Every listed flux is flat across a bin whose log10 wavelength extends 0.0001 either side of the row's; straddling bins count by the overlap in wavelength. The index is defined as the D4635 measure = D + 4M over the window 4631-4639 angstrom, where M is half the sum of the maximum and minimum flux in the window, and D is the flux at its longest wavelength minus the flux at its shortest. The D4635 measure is 21.2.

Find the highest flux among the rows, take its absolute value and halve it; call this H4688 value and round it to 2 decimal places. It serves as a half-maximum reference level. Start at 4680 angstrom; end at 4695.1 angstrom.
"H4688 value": 2.40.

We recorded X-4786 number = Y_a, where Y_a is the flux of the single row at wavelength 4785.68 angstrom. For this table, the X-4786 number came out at 5.34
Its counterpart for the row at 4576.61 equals 4.74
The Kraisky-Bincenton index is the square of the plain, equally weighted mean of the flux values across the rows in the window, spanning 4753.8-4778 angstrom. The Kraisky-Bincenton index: 24.7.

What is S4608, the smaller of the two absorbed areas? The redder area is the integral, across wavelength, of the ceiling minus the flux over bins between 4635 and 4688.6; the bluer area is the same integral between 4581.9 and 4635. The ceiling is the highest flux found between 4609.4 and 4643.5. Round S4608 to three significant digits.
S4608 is 25.8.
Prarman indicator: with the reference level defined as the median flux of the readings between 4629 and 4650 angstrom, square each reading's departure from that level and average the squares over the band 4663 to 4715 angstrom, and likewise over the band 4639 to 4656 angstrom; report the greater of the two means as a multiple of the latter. 5.1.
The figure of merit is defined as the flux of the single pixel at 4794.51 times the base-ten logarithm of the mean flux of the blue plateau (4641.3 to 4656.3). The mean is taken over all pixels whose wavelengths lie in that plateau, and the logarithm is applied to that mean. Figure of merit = 3.34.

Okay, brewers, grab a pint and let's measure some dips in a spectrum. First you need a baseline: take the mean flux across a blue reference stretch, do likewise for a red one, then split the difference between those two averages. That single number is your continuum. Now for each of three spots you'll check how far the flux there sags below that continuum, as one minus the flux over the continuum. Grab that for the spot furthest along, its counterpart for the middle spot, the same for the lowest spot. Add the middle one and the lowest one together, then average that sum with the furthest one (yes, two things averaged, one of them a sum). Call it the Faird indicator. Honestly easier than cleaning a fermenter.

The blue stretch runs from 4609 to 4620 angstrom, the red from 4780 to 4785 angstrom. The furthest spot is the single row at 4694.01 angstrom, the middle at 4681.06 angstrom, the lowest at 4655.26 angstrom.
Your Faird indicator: 0.18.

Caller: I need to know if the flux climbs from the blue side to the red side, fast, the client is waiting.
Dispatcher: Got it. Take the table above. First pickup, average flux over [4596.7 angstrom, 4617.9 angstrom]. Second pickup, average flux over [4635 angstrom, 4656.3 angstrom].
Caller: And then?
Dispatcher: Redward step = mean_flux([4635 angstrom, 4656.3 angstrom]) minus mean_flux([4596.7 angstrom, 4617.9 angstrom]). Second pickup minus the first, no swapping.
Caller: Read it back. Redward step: 0.04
